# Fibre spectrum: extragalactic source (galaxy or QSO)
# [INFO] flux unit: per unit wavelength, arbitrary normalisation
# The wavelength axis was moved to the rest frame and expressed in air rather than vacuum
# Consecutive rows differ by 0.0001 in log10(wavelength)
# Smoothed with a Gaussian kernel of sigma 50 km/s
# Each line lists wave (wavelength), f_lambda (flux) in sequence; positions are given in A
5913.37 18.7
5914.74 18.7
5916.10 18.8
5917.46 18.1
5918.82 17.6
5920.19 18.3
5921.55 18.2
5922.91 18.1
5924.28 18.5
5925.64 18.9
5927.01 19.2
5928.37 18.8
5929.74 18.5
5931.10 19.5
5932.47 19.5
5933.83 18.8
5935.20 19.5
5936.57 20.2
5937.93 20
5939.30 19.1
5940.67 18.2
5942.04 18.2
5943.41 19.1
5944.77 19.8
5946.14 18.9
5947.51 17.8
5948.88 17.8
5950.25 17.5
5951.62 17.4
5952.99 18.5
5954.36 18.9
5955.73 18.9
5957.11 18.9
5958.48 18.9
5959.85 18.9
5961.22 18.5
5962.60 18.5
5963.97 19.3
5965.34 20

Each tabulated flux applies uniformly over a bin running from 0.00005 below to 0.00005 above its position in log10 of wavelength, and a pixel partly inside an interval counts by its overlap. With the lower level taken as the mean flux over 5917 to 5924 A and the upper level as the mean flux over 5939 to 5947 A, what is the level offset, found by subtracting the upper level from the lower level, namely -0.8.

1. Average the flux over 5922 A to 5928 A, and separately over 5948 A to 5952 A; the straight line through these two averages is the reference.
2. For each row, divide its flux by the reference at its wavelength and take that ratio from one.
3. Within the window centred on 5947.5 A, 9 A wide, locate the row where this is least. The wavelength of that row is 5944.77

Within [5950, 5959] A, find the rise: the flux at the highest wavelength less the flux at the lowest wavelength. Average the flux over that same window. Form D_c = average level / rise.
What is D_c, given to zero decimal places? 13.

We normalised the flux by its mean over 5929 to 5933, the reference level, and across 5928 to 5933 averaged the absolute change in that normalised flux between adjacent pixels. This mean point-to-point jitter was 0.0226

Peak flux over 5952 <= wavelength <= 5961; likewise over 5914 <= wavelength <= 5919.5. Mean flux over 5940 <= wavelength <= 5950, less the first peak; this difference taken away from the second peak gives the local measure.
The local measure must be 19.2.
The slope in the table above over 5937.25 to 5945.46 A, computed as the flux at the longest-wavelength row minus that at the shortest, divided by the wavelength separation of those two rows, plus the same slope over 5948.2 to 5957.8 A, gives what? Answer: 0.1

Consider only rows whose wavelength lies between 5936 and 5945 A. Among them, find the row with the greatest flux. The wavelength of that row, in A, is 5936.57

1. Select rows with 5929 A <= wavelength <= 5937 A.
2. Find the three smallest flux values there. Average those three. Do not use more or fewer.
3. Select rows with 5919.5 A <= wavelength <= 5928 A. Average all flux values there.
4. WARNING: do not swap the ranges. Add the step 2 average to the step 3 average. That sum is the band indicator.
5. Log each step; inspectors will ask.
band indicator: 37.5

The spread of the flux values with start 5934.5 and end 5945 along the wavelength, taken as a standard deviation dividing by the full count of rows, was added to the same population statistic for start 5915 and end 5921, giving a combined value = 1.14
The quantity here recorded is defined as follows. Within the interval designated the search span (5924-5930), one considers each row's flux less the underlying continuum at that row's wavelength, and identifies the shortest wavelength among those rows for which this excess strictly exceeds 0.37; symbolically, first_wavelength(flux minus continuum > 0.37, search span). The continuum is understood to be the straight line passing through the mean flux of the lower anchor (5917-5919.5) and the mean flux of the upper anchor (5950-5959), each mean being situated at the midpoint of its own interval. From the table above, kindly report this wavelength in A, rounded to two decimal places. 5924.28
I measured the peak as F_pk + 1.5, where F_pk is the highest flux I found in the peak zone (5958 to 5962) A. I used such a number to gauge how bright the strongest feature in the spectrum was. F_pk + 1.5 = 20.4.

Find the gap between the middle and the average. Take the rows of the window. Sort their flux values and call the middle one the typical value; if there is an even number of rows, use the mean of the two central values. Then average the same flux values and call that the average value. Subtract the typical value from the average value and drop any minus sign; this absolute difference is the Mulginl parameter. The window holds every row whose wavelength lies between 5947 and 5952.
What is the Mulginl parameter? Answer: 0.02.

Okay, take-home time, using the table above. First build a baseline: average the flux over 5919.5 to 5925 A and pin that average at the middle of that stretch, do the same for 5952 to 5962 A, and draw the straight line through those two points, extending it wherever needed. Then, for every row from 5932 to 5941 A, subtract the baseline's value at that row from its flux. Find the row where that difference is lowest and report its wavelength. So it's 5940.67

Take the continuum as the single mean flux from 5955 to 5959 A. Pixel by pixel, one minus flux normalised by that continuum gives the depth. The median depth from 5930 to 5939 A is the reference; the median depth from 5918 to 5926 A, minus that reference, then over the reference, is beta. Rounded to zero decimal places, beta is -2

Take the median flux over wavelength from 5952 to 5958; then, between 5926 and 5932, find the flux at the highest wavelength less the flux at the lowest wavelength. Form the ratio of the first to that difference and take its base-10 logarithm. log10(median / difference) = 1.8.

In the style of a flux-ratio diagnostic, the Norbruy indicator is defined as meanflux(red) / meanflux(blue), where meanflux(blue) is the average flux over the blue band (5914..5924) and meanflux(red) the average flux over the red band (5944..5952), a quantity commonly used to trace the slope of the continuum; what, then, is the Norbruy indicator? 1.00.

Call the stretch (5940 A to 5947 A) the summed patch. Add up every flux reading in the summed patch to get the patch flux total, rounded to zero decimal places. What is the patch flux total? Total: 94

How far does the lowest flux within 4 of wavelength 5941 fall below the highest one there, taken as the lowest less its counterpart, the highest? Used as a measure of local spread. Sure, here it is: -1.8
